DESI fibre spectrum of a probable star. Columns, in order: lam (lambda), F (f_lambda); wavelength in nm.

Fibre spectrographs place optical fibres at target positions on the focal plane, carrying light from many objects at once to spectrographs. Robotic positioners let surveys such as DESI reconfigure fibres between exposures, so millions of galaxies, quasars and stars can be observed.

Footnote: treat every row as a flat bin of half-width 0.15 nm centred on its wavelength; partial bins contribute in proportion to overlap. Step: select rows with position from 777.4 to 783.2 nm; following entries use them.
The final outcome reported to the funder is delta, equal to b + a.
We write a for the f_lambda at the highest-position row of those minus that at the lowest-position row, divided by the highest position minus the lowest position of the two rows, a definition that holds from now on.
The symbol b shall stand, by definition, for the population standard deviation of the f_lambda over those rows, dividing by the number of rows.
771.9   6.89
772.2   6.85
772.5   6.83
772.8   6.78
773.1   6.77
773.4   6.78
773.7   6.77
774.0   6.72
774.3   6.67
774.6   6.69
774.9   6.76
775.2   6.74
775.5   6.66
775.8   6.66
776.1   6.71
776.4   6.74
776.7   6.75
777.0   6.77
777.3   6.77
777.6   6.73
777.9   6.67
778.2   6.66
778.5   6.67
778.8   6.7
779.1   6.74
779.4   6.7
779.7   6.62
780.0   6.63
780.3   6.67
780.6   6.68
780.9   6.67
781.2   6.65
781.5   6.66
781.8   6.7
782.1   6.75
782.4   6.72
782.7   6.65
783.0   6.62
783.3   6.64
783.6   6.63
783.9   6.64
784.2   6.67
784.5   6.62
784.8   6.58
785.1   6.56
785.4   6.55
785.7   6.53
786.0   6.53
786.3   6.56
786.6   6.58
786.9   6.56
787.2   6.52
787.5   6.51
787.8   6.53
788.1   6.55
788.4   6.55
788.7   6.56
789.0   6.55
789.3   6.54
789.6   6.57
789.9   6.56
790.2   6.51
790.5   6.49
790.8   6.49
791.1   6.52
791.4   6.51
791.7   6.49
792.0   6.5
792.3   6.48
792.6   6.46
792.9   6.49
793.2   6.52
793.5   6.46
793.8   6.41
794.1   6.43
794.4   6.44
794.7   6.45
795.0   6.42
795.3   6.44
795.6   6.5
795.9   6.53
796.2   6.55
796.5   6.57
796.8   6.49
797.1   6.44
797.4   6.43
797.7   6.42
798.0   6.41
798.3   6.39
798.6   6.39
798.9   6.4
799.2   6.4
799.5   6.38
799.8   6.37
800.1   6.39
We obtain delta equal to 0.017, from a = -0.020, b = 0.04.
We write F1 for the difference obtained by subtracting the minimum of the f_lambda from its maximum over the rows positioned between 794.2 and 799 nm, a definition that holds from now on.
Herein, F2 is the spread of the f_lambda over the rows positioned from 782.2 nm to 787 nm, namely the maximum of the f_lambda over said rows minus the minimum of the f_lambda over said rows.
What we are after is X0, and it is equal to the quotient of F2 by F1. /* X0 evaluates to 1.06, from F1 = 0.180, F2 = 0.19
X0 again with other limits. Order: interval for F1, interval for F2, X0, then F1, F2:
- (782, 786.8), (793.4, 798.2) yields 0.73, 0.220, 0.16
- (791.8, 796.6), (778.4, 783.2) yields 0.81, 0.160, 0.13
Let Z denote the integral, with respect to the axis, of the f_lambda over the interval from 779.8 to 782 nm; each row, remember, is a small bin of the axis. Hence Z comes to 14.7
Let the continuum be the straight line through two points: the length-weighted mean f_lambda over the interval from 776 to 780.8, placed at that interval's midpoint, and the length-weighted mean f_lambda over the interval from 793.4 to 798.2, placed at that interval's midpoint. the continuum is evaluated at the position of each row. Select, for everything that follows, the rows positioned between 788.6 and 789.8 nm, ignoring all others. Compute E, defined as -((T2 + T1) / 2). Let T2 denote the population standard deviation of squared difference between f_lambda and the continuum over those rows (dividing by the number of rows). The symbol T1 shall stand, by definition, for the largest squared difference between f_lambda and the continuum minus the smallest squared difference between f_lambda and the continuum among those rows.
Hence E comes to -0.0004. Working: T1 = 0.0006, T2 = 0.0002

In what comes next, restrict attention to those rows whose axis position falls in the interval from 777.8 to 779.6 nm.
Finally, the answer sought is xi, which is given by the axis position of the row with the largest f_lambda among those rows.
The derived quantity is 779.1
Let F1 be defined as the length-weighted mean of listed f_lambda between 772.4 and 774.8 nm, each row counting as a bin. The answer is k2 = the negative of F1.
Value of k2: -6.75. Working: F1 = 6.75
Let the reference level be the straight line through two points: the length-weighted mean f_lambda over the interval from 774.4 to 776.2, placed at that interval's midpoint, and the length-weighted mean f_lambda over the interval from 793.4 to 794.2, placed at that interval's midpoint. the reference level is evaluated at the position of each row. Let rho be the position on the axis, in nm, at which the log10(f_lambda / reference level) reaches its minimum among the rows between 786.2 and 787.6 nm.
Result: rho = 787.5 nm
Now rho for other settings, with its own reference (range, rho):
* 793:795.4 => 793.8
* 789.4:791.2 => 790.5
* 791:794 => 793.8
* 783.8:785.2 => 785.1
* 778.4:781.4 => 779.7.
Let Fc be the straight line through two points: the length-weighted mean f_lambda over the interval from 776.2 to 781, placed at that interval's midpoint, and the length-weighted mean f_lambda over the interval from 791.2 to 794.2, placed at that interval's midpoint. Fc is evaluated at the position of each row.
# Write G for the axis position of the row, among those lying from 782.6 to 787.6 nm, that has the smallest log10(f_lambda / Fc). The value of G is 785.7 nm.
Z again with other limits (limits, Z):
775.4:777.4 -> 13.4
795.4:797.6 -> 14.3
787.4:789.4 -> 13.1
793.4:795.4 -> 12.9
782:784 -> 13.3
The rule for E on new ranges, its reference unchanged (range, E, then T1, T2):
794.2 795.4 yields -0.0014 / 0.0020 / 0.0008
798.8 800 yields -0.0008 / 0.0011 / 0.0004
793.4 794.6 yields -0.0035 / 0.0051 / 0.0020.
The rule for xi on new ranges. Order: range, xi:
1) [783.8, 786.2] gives 784.2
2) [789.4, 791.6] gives 789.6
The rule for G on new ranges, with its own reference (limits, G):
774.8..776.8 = 775.5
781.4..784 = 783.0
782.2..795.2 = 785.7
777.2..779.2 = 778.2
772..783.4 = 774.3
